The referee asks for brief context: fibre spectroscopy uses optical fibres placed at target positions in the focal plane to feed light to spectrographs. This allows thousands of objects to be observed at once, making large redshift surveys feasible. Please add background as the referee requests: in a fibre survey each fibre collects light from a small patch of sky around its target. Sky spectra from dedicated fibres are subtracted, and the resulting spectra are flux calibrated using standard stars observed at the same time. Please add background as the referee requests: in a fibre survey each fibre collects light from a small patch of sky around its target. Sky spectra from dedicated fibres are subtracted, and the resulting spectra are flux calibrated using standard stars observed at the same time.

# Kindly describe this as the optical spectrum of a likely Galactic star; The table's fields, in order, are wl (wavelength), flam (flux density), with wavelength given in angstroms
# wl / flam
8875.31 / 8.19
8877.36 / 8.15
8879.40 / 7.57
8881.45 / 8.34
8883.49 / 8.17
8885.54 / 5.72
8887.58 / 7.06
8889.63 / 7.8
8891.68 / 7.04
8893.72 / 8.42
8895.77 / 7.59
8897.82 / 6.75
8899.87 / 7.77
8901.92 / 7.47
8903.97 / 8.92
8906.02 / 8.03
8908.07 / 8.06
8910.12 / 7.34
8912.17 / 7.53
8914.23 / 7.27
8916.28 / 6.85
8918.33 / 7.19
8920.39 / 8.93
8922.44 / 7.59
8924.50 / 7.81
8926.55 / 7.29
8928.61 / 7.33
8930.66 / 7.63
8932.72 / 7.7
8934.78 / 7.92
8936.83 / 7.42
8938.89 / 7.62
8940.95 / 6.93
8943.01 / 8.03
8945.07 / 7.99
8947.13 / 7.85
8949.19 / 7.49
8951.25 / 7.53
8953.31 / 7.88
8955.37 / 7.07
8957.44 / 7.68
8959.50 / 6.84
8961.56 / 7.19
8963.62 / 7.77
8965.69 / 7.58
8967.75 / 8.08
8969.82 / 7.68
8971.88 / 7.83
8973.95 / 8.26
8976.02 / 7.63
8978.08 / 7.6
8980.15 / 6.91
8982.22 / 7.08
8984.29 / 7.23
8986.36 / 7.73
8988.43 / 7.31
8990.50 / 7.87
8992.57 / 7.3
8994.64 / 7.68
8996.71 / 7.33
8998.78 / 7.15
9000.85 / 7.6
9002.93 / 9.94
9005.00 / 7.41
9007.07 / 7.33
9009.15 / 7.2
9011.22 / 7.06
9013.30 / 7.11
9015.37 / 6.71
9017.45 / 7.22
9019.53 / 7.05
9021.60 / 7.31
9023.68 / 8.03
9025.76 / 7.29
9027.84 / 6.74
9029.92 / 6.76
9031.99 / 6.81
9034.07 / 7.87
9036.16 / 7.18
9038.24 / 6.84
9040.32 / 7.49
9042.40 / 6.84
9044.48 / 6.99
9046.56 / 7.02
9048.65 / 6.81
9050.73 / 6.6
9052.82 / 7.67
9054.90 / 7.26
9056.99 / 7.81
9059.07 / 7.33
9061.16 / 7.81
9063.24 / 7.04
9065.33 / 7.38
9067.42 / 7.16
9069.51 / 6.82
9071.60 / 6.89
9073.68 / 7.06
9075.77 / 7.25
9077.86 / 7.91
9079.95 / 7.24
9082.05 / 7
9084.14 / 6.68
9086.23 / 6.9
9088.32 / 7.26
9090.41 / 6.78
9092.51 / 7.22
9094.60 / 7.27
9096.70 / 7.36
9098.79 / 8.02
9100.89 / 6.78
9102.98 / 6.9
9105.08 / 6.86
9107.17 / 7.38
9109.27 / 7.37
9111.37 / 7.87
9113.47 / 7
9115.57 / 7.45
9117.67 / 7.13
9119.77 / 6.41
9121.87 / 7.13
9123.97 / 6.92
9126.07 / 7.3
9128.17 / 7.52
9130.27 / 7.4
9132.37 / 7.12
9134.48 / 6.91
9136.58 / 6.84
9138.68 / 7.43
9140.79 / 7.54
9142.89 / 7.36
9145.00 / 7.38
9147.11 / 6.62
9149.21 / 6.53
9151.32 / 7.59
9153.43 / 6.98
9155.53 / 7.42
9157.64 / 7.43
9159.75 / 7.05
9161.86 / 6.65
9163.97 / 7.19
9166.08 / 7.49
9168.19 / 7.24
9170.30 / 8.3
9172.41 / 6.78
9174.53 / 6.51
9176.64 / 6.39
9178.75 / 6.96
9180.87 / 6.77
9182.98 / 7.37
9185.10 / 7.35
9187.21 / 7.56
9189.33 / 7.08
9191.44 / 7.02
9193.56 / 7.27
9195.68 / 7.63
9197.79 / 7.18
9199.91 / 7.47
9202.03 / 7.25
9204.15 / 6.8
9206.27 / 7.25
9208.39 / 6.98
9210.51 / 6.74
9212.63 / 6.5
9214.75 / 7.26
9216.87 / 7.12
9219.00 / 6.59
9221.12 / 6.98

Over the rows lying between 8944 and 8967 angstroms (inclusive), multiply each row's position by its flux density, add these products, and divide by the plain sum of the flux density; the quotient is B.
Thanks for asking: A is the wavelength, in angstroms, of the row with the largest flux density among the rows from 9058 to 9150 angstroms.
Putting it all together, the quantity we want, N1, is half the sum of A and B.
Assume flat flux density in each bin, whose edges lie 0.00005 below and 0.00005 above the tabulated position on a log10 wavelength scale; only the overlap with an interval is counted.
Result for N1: 9027.0 angstroms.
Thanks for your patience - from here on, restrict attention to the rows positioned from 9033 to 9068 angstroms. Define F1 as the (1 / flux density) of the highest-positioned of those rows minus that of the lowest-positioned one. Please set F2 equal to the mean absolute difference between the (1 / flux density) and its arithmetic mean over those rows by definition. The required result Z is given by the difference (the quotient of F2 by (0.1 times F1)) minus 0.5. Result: 4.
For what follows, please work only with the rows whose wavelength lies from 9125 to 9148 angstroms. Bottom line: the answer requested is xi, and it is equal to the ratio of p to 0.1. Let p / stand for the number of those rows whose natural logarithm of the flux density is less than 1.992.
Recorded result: 50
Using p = 5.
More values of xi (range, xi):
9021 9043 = 80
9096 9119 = 50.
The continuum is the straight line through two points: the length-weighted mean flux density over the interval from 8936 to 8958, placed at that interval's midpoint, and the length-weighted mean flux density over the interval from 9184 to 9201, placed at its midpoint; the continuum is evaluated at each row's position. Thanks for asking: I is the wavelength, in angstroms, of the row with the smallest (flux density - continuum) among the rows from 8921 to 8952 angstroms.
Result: 8940.95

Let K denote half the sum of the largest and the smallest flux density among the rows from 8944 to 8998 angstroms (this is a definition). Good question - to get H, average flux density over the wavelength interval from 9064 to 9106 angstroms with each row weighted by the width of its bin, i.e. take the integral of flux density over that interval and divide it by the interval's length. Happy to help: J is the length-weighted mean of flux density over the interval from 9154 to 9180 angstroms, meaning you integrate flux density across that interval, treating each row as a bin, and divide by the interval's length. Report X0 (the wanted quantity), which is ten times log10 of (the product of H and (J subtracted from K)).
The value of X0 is 5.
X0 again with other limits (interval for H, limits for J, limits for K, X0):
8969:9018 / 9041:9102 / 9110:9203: 1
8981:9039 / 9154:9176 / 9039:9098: -3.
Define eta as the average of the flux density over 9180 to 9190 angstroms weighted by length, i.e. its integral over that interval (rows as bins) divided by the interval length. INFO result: 7.24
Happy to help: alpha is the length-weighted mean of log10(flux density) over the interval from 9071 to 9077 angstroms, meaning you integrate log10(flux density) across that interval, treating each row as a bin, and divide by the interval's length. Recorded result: 0.853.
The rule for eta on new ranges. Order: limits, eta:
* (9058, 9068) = 7.36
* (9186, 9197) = 7.31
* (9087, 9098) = 7.19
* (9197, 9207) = 7.18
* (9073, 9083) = 7.30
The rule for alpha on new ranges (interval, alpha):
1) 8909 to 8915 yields 0.868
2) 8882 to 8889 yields 0.848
